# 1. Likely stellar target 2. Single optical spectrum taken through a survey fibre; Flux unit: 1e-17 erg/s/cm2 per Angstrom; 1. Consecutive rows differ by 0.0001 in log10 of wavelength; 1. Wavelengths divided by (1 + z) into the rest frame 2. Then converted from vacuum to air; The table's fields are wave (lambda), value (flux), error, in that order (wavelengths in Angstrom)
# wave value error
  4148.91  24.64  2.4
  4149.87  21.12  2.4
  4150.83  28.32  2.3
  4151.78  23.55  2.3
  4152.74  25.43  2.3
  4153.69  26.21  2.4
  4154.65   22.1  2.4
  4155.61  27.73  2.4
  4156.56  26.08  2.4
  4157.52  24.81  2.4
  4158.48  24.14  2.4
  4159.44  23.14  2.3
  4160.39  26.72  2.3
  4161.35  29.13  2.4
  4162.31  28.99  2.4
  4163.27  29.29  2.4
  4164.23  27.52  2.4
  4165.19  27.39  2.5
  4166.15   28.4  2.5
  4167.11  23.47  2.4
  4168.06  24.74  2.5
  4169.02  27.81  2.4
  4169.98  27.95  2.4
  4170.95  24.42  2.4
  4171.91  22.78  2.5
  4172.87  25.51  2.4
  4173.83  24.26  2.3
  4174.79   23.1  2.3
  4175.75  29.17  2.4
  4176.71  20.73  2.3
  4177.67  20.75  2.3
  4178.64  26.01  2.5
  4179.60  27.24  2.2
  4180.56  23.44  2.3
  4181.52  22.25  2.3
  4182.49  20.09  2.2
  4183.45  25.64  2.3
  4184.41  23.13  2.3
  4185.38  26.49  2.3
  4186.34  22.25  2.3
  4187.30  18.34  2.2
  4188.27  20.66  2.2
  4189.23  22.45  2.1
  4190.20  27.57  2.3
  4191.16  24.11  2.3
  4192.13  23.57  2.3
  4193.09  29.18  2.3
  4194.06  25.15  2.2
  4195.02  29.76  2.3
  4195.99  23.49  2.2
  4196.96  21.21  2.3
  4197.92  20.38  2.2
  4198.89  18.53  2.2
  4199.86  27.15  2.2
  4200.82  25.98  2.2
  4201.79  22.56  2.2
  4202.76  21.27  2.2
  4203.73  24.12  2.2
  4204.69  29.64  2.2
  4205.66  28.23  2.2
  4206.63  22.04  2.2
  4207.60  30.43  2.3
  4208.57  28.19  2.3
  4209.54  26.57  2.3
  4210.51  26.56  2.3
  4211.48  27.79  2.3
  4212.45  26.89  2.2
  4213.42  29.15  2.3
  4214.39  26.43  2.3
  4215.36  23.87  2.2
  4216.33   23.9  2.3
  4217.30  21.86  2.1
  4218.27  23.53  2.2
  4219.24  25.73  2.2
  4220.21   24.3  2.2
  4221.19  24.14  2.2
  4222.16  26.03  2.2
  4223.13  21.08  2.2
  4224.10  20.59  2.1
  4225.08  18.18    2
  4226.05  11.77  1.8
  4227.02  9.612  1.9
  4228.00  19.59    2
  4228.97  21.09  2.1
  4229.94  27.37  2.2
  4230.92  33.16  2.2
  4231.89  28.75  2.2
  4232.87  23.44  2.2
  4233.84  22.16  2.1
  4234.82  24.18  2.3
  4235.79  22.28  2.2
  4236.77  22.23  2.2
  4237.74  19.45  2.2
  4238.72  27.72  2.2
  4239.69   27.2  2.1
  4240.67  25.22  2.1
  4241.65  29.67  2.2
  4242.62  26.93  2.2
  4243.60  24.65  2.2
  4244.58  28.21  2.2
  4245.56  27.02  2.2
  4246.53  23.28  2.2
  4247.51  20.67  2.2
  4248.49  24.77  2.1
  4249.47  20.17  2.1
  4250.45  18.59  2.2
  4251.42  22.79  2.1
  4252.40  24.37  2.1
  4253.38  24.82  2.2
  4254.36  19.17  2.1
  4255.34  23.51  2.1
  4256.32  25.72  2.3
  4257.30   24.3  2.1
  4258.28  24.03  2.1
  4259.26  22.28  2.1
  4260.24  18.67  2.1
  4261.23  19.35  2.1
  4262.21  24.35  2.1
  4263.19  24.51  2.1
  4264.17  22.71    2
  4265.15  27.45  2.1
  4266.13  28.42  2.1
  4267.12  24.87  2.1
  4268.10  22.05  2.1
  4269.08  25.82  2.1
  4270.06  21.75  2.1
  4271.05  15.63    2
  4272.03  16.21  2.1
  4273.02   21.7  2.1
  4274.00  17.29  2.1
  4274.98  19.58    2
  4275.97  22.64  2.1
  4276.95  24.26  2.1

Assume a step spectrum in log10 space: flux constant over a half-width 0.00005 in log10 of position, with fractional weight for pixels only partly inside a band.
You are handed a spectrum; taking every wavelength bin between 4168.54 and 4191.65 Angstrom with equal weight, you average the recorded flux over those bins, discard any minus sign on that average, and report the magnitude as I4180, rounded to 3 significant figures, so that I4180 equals 24.0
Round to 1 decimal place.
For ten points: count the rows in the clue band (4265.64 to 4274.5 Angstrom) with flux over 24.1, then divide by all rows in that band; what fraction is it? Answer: 0.3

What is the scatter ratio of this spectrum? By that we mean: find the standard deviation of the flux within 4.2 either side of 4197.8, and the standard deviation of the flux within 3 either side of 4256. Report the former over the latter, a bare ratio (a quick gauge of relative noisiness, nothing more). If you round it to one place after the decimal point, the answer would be 1.6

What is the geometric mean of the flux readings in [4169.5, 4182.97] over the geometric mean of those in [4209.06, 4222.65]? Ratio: 0.94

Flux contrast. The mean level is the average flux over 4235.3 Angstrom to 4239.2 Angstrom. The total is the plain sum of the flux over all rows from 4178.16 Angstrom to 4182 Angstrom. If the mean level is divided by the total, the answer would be 0.23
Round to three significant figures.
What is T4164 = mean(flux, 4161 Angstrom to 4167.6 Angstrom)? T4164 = 27.7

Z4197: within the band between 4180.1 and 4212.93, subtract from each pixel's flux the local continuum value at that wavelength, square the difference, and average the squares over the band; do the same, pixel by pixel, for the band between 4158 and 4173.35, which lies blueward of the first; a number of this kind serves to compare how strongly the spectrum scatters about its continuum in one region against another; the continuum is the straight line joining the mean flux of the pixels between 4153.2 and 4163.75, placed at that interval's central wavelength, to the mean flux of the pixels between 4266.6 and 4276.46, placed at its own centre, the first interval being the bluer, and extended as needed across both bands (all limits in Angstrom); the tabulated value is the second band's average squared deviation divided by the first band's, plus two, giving 2.4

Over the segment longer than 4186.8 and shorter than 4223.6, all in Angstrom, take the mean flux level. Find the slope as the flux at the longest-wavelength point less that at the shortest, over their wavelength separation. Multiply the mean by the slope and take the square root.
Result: 1.4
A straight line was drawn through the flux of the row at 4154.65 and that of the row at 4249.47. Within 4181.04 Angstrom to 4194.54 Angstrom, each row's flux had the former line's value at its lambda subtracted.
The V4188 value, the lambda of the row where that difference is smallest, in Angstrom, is 4187.30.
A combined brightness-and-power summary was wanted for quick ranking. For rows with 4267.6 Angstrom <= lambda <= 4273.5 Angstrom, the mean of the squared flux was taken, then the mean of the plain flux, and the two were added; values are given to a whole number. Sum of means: 455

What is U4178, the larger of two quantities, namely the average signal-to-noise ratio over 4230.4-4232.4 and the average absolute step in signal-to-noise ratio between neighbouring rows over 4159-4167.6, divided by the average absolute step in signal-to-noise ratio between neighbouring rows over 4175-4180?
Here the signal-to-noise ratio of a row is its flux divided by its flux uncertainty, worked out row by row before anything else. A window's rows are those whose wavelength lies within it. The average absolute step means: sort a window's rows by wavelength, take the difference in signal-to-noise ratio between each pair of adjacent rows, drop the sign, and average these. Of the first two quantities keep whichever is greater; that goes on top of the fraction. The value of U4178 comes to 8.6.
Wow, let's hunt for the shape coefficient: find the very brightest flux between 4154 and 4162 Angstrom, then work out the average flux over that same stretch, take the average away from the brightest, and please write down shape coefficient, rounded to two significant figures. 3.6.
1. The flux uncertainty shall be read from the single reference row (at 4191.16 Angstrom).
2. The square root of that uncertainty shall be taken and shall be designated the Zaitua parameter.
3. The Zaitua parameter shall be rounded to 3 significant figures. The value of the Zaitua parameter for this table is 1.52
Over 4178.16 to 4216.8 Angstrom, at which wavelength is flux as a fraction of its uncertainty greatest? 4204.69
